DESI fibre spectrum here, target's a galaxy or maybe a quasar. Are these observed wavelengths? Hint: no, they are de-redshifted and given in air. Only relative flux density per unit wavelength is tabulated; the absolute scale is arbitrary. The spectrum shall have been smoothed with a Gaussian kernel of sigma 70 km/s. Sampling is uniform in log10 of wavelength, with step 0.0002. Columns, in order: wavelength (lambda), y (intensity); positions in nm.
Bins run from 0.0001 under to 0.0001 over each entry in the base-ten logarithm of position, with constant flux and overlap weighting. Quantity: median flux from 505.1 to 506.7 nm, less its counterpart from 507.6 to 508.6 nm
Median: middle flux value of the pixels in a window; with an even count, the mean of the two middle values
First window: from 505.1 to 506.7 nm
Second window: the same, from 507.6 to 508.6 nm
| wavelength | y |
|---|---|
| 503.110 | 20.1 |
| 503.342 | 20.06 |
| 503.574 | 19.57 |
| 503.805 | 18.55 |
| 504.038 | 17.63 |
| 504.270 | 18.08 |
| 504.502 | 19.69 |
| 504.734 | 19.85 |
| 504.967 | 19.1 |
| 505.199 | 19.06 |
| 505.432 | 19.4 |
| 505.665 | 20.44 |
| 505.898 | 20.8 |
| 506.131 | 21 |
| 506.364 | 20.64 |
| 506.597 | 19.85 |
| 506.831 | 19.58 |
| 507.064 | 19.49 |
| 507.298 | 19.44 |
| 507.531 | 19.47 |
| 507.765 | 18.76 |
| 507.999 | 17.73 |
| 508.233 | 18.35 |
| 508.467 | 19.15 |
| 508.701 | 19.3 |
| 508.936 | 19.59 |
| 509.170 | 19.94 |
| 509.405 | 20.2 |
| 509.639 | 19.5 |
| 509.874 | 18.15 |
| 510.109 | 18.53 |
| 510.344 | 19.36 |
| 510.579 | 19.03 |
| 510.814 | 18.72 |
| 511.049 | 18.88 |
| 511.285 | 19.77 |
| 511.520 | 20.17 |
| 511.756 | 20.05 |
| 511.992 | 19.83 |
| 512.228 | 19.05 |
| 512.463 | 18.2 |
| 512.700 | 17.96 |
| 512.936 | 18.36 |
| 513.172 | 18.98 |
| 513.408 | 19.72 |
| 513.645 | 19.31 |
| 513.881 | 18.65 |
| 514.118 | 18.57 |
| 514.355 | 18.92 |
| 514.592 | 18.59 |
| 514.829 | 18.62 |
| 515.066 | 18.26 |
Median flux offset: 1.9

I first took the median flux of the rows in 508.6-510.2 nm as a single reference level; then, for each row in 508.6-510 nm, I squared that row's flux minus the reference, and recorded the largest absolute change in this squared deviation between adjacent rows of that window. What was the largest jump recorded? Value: 1.8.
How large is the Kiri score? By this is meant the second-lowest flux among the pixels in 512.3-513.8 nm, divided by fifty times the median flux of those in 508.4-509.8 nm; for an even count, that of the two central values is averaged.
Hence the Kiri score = 0.0186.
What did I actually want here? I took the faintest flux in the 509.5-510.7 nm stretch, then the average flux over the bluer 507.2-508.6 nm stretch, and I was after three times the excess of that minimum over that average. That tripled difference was -2.0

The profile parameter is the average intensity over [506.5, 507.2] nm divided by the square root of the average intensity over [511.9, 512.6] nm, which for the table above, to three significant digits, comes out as 4.50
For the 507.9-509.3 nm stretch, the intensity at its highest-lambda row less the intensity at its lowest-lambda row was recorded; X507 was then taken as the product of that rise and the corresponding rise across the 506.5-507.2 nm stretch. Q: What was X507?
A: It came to -0.8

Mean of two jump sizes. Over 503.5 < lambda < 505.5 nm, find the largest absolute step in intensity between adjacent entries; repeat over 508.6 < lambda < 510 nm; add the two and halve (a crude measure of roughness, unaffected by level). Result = 1.5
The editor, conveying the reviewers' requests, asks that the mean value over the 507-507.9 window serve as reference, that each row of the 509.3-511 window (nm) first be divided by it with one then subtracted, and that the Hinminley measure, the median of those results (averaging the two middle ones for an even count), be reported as -0.01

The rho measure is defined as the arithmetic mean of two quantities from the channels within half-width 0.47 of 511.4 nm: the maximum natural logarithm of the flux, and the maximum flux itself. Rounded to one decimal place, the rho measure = 11.6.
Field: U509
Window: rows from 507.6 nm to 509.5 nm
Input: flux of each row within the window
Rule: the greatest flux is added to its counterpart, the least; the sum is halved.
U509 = 19.0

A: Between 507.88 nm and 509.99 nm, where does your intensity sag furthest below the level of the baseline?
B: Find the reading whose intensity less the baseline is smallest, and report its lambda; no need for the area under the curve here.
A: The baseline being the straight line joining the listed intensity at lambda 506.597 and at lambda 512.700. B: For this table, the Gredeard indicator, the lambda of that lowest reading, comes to 507.999 nm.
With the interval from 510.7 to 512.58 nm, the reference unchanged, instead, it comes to 512.463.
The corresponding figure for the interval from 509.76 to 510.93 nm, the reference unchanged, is 509.874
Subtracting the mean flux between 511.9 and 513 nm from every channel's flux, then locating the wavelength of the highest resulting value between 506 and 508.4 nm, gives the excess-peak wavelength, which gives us 506.131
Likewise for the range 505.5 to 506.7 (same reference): 506.131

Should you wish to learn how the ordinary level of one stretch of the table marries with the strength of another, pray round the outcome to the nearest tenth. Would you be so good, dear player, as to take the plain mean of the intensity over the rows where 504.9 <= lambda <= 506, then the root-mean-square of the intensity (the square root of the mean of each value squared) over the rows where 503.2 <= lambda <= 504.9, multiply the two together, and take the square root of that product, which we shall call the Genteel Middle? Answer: 19.4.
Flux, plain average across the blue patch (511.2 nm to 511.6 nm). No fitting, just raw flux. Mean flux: 20.0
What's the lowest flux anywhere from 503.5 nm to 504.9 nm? 17.63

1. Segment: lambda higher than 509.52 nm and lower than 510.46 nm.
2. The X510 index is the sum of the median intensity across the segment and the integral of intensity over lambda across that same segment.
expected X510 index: 36.7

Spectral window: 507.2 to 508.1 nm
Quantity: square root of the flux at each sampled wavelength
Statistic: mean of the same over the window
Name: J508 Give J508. 4.34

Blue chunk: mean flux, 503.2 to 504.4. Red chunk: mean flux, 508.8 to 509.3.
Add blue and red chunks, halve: 19.3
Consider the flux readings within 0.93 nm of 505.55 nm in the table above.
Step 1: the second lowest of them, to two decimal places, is 19.10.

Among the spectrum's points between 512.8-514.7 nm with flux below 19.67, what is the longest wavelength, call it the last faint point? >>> 514.592 nm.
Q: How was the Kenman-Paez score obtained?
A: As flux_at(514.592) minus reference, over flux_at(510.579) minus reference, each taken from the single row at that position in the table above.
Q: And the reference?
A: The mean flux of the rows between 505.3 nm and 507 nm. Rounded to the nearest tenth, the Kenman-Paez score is 1.4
